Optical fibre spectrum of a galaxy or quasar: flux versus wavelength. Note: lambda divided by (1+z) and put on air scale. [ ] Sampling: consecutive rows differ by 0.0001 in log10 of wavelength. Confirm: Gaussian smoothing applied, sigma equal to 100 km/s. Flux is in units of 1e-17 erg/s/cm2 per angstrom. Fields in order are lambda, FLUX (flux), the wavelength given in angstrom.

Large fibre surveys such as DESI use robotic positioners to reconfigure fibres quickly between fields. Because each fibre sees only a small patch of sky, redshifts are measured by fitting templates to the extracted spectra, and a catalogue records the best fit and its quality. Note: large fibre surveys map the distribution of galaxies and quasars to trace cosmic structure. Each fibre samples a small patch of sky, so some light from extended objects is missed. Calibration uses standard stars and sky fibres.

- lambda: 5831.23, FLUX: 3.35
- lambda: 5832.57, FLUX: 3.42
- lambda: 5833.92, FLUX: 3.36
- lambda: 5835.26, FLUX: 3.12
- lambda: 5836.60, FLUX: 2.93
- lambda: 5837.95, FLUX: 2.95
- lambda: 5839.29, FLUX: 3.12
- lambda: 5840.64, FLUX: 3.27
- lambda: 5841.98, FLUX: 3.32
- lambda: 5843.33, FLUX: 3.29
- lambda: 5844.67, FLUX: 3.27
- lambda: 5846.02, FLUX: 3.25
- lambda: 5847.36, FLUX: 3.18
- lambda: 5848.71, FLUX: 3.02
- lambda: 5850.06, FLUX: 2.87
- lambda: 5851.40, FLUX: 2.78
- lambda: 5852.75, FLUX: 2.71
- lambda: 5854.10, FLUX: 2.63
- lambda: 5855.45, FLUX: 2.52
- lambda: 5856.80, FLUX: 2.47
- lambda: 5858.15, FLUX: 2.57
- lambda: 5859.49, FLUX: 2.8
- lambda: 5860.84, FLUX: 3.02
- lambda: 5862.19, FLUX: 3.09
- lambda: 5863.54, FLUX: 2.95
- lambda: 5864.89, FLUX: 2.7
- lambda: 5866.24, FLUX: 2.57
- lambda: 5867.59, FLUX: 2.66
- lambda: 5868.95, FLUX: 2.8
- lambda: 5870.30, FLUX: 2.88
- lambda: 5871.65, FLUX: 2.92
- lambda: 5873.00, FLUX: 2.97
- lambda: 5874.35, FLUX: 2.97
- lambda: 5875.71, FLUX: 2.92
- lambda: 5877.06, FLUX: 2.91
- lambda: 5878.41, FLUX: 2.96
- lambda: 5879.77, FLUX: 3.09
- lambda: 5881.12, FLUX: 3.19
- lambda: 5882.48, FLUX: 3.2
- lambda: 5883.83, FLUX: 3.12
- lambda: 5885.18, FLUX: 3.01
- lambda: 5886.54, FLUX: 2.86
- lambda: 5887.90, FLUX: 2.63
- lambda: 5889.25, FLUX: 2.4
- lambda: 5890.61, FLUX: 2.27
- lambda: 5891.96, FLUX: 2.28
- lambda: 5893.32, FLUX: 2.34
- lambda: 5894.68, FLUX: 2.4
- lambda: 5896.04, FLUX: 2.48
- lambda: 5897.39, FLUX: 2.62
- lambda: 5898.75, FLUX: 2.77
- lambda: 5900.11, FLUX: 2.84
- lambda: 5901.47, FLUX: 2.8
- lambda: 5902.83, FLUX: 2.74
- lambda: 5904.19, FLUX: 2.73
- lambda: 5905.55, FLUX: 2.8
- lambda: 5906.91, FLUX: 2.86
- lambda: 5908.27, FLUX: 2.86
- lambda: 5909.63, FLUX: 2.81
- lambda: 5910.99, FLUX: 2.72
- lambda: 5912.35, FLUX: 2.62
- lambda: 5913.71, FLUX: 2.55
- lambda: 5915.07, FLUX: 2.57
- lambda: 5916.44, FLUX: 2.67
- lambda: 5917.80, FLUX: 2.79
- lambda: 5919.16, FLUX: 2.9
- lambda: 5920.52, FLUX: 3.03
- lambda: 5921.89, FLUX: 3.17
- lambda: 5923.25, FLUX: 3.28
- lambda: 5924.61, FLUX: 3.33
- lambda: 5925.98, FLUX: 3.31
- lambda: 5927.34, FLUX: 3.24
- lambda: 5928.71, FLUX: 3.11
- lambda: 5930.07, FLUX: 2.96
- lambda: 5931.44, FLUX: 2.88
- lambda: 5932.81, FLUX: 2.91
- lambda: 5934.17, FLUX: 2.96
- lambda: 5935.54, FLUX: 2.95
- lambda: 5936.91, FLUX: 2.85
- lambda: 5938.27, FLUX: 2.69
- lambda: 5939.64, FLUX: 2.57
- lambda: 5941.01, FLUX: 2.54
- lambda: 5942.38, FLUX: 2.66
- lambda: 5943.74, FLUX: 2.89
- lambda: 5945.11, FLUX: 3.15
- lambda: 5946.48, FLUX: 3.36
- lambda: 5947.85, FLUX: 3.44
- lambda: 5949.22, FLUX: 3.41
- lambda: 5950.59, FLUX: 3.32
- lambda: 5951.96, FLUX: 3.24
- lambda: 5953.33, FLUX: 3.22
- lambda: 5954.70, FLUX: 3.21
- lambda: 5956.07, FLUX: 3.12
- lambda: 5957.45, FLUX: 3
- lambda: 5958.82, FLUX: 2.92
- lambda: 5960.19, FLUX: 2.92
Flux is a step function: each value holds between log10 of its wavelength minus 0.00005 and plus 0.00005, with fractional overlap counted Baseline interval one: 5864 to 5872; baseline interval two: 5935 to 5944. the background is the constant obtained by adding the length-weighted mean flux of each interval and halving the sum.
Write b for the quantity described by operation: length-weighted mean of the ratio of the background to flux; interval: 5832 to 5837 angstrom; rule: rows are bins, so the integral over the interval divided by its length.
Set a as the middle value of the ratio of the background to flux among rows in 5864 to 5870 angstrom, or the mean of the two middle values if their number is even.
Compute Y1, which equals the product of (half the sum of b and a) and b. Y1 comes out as 0.80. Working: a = 1.02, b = 0.85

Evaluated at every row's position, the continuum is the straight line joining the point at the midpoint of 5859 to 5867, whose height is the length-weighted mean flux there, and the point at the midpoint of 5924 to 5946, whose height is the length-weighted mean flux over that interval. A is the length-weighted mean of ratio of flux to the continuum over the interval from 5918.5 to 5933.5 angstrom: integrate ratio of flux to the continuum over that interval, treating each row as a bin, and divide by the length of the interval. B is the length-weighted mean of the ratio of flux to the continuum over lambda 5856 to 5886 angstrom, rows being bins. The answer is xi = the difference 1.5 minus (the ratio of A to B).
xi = 0.453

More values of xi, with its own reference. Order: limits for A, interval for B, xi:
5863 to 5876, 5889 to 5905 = 0.383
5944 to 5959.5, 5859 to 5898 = 0.386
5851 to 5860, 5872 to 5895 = 0.550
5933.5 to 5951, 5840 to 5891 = 0.505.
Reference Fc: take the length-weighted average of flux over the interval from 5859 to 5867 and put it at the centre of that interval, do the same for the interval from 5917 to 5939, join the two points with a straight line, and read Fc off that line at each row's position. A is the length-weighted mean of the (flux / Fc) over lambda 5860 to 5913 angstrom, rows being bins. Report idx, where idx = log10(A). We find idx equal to -0.019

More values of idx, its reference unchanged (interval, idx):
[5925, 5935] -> 0.005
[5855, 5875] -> -0.010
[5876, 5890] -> 0.004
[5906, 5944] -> -0.019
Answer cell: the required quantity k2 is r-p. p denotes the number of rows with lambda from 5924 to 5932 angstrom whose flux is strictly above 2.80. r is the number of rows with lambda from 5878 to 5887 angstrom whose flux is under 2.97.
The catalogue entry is -4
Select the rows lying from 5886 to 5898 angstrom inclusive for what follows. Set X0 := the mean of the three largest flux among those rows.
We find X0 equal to 2.70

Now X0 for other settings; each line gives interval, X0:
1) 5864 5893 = 3.17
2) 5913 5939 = 3.31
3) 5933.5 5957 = 3.40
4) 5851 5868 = 3.02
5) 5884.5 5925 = 3.26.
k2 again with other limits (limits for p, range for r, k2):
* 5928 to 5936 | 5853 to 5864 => 0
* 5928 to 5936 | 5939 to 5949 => -2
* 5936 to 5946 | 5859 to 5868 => 2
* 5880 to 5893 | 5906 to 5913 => 0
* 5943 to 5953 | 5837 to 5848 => -6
